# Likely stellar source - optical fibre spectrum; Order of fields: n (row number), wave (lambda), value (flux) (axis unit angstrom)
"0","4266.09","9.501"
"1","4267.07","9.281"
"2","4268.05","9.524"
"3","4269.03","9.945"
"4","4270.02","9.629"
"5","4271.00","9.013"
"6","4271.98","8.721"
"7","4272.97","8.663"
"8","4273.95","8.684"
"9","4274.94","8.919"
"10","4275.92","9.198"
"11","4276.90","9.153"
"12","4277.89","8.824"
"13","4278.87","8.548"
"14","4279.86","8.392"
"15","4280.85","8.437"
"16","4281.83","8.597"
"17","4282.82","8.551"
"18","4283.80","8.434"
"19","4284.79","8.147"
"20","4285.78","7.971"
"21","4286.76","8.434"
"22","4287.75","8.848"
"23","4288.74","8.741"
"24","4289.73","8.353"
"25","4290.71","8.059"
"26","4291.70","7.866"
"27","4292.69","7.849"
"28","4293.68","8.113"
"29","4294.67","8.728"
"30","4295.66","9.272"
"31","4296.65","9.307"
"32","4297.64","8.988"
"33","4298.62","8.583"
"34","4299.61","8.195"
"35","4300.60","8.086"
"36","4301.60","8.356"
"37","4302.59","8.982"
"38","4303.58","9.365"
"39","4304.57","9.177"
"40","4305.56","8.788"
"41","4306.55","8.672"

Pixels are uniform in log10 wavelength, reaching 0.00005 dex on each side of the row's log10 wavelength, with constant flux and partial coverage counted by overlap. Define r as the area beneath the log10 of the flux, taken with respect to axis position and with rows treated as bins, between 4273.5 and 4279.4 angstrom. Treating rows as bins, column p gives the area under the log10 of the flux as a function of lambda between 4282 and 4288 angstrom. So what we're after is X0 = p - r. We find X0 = -0.1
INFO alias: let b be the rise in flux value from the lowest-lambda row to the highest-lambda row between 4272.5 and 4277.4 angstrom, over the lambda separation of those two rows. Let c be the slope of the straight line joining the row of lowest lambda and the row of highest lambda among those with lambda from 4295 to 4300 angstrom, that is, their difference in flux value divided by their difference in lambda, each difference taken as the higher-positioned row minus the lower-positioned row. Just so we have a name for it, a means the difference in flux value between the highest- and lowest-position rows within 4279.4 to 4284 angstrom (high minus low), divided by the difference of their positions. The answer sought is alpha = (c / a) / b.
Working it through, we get -205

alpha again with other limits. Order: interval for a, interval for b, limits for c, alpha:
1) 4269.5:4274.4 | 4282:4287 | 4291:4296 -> 50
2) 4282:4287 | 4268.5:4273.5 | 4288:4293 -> -23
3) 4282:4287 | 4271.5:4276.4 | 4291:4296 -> -99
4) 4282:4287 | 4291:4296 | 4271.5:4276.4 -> -11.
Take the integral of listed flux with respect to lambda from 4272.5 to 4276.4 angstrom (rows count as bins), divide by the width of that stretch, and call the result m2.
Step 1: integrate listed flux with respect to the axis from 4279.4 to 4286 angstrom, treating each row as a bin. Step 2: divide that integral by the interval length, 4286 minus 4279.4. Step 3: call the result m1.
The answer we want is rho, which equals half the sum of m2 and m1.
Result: 8.62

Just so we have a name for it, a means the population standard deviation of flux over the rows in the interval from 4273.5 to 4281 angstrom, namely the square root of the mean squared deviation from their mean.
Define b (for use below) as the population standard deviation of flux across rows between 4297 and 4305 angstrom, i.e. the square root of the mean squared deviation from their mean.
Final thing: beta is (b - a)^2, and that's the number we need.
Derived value 0.02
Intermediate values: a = 0.29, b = 0.45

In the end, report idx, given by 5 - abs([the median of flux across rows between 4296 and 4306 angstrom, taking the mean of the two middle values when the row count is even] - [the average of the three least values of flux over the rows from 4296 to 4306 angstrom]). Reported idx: 4.33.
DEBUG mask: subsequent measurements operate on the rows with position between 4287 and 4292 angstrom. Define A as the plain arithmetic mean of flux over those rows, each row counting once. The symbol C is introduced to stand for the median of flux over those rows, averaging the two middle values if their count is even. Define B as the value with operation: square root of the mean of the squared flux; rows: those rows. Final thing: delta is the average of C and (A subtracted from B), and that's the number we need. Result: 4.18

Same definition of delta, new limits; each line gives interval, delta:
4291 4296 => 4.07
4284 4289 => 4.22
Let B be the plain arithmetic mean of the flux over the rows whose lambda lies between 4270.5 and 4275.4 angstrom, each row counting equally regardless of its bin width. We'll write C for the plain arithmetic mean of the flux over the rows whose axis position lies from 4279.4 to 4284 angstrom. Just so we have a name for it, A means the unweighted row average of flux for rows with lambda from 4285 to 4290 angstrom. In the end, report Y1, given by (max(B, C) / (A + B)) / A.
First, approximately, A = 8.5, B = 8.80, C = 8.48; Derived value 0.060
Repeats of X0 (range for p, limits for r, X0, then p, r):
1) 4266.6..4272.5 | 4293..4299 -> 0.1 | 5.72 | 5.67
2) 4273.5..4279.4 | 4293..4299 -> -0.1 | 5.60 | 5.67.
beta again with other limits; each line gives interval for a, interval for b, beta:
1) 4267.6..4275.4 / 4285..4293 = 0.01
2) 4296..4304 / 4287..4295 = 0.01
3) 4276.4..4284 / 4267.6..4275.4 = 0.05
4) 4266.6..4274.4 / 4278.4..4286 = 0.06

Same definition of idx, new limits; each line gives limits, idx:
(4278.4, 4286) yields 4.73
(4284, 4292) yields 4.72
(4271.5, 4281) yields 4.76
